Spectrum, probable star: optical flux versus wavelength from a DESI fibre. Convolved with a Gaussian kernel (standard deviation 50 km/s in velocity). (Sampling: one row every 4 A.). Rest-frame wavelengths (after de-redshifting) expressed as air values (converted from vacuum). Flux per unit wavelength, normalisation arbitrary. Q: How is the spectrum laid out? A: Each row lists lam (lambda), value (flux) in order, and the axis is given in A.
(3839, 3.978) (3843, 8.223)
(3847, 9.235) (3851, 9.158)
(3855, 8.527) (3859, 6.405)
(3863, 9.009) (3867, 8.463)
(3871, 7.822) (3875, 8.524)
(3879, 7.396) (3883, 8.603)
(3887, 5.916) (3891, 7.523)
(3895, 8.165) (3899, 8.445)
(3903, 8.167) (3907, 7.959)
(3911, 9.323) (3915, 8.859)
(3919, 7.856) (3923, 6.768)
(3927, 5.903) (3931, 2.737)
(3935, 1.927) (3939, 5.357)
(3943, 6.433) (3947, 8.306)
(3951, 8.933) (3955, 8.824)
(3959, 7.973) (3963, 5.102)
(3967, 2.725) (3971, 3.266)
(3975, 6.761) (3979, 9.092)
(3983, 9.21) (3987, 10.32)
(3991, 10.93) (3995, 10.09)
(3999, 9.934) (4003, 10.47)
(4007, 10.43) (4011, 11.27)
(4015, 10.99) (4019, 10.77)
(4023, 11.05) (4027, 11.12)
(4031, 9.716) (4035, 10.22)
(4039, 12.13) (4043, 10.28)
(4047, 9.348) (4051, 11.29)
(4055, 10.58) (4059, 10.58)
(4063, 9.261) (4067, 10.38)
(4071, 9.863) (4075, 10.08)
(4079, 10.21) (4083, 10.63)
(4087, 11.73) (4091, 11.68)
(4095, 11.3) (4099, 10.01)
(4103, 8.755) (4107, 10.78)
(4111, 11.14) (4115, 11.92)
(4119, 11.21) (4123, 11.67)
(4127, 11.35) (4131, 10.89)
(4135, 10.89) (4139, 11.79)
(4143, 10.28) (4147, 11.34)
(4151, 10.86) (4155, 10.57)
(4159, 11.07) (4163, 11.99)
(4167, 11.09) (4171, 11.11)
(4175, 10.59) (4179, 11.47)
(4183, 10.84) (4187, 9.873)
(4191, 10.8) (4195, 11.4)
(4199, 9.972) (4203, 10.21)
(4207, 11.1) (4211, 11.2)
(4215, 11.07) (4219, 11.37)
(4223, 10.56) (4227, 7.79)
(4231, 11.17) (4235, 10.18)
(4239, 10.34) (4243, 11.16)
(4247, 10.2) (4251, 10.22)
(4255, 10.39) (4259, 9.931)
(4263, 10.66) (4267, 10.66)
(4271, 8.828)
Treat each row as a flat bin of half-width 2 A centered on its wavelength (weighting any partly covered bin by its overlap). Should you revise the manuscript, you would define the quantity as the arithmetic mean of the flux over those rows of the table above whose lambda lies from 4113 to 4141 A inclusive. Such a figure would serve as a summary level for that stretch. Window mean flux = 11.4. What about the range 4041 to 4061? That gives 10.4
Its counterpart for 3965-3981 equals 5.5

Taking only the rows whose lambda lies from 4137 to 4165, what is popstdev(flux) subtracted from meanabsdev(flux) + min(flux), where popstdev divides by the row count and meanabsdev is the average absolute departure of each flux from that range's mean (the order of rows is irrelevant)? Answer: 10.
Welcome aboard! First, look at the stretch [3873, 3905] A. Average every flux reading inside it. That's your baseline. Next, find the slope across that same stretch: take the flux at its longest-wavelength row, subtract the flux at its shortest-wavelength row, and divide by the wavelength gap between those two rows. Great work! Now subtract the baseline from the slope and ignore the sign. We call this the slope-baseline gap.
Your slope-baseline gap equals 7.9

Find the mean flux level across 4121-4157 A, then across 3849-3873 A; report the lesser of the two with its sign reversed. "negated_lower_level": -8.2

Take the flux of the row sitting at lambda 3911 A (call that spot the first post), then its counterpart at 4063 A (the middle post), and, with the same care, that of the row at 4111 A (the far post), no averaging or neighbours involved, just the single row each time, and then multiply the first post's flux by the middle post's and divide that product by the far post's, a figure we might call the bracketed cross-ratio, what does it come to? 7.8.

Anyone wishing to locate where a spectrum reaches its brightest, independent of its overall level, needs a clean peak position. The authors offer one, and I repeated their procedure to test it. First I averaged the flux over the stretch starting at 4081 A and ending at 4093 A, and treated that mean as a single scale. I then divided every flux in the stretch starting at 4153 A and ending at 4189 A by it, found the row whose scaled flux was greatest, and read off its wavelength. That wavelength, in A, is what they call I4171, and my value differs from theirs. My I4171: 4163 A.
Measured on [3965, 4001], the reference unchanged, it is 3991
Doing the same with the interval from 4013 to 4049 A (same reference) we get 4039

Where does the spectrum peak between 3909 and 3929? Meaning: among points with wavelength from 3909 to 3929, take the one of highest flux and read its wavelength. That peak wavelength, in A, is 3911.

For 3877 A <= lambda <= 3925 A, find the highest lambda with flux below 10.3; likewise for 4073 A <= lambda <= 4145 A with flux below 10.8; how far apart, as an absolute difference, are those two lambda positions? 220 A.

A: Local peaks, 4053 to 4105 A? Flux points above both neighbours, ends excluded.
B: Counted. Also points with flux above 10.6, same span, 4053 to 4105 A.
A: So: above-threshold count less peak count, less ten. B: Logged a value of -8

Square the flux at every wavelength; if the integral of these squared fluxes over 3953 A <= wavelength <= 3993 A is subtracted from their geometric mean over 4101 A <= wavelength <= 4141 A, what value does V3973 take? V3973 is -2378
